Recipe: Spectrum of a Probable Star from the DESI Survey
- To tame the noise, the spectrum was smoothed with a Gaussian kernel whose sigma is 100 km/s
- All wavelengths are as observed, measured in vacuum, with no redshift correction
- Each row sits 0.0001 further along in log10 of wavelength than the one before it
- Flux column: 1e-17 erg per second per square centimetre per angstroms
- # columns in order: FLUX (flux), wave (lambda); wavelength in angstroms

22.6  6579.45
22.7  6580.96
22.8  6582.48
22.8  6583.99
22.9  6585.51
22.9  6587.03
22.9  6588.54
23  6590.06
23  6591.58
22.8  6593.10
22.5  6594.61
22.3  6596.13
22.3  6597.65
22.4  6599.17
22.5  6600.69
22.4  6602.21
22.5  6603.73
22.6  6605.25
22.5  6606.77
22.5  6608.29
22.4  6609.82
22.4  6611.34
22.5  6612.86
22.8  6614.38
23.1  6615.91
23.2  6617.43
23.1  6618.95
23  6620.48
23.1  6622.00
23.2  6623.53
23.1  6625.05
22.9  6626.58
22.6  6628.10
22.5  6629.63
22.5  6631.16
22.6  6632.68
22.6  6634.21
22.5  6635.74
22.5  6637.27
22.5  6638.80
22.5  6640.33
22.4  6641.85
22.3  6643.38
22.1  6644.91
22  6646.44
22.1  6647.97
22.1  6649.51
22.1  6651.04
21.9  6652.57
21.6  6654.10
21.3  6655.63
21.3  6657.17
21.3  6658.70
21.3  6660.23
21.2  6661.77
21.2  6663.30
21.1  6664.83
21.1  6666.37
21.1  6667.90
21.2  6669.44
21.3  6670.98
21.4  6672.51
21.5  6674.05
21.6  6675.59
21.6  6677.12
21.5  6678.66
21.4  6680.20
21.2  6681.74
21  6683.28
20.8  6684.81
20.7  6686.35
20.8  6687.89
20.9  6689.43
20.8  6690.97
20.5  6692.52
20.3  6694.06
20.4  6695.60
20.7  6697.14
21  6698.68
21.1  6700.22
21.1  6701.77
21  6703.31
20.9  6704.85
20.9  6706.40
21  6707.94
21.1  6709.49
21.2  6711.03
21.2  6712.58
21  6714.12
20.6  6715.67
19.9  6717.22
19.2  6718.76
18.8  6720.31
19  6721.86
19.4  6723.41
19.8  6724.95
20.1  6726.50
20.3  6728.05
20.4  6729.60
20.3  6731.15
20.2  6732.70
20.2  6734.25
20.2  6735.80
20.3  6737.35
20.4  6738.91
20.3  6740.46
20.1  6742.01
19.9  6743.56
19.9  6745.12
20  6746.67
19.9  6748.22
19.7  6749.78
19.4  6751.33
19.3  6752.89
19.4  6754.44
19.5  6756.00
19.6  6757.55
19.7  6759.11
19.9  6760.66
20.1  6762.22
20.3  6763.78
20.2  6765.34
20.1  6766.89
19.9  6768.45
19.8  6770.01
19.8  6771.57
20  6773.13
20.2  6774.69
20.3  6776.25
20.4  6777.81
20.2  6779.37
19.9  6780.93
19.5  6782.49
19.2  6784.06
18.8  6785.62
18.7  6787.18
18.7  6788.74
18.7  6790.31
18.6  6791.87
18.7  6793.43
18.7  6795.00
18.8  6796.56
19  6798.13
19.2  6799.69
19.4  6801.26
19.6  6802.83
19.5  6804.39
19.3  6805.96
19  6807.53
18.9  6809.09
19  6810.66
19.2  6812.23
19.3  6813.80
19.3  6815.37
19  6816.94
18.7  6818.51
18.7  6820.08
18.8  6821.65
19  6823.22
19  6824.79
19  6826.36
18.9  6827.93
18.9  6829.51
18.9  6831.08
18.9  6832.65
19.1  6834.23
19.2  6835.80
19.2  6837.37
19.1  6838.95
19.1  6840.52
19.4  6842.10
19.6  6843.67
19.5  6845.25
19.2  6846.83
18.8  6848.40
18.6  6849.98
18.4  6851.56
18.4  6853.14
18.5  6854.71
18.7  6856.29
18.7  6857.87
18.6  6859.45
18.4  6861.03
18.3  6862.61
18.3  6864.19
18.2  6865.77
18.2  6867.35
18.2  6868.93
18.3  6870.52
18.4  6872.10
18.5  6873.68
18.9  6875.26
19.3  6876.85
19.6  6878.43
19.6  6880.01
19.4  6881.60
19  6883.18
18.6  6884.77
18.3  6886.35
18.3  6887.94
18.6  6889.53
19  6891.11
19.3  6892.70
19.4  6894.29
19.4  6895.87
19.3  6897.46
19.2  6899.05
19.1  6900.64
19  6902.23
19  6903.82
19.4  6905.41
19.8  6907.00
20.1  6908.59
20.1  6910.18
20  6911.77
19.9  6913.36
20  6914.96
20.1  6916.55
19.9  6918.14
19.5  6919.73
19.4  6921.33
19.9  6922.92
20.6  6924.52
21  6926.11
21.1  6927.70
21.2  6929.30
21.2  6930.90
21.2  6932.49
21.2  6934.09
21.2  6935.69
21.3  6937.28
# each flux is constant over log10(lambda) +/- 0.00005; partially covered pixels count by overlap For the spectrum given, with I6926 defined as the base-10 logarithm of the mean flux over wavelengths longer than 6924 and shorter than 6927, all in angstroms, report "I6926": 1.32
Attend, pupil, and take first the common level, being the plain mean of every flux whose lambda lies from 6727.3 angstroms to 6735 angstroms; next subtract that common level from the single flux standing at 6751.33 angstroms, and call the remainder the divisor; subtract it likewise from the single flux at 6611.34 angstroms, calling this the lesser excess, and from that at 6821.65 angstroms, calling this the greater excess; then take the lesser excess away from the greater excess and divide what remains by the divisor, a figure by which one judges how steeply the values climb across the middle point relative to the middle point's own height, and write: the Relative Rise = 4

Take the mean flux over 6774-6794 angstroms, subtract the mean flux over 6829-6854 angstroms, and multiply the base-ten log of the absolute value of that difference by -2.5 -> 1.1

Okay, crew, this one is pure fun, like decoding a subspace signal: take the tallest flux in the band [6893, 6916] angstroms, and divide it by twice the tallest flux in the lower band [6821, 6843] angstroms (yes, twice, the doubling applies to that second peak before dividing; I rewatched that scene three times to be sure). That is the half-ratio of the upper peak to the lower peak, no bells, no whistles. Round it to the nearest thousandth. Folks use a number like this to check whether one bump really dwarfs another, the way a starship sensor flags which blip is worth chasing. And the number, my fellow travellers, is 0.518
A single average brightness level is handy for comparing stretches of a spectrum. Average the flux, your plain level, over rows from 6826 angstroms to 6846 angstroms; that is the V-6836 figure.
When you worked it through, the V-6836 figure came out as 19.1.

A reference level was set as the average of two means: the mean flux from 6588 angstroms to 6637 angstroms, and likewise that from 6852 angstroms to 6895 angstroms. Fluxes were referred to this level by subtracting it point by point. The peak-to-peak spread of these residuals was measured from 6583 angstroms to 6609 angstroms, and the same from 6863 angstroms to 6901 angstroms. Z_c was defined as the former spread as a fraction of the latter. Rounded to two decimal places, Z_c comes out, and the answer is 0.50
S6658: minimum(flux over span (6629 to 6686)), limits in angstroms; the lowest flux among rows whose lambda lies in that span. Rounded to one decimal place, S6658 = 20.8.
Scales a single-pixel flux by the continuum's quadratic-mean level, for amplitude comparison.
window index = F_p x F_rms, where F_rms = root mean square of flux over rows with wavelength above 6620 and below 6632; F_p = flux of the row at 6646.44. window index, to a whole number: 503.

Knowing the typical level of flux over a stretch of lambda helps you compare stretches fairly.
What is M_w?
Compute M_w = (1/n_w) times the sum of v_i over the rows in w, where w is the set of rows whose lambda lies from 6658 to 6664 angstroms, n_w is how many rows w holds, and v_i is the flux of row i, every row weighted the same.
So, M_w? 21.25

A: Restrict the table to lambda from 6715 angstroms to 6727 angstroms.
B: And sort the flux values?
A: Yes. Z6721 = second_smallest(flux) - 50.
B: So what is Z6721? -31.0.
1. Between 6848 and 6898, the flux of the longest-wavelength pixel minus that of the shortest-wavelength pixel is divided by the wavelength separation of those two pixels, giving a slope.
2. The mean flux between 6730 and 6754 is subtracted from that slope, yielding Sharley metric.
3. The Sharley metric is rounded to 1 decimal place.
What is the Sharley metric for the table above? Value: -20.0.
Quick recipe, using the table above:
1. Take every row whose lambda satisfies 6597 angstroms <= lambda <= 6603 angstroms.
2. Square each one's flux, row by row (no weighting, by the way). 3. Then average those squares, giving 502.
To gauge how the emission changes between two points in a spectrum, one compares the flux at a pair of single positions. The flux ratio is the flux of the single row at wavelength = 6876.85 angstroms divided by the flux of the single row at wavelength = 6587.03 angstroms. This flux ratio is 0.84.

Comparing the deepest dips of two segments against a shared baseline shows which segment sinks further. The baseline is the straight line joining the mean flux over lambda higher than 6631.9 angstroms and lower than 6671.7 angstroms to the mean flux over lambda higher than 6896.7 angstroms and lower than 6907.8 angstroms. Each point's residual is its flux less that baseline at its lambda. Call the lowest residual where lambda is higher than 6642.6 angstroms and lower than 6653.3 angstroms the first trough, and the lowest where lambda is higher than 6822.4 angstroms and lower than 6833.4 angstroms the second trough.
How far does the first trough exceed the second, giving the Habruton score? 1.2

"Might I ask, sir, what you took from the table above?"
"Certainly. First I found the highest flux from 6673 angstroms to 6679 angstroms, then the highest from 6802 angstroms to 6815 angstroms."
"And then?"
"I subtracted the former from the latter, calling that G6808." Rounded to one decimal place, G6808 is -2.0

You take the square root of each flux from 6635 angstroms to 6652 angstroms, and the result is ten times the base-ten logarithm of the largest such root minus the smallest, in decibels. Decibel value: -13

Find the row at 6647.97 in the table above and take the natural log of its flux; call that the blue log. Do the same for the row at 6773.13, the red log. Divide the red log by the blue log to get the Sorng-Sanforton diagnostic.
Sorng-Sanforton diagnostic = 0.97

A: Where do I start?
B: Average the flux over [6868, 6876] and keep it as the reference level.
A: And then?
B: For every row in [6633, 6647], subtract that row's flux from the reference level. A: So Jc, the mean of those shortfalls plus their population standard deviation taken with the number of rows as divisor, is -3.7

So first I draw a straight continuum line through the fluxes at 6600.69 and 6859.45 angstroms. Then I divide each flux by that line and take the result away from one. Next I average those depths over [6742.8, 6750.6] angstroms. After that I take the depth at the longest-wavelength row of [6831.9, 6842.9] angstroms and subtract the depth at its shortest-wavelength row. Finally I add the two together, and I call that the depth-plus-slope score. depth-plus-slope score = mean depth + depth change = -0.013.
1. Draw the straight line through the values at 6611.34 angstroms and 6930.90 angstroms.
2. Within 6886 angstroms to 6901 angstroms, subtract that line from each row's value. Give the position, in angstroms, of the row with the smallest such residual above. 6886.35 angstroms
